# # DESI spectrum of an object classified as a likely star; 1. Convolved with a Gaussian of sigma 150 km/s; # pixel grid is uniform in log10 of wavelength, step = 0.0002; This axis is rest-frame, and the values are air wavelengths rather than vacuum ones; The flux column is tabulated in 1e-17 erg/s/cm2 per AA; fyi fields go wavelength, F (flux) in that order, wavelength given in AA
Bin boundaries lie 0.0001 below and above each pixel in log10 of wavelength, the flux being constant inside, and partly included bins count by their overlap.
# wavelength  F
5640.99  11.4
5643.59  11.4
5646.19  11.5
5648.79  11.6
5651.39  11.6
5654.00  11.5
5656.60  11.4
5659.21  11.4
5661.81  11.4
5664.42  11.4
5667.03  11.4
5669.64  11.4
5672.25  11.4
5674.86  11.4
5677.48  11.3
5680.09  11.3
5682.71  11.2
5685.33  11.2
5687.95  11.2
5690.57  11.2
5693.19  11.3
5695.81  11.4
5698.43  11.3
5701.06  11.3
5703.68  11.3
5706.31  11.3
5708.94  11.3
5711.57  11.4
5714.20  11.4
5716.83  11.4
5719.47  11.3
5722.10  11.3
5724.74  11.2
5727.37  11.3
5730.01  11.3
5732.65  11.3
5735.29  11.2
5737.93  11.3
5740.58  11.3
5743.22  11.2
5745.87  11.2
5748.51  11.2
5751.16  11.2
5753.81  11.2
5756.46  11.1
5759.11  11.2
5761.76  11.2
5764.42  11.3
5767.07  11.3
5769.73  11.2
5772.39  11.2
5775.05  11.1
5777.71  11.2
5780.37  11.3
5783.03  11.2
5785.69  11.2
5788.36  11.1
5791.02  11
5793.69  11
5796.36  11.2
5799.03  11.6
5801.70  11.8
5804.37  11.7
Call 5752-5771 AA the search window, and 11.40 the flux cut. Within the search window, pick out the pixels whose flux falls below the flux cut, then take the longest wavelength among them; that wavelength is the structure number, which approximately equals 5769.73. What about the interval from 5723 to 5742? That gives 5740.58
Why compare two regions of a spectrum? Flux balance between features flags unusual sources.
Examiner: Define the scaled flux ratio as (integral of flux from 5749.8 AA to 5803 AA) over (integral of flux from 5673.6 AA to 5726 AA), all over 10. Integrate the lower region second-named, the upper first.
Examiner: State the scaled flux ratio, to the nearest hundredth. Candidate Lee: 0.10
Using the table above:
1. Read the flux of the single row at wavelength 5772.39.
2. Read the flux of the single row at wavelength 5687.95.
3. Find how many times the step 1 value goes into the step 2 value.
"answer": 1.00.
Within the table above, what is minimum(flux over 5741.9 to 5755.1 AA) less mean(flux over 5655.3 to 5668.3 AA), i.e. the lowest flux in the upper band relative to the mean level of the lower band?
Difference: -0.20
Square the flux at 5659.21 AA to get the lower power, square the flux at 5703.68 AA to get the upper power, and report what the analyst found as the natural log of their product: 9.72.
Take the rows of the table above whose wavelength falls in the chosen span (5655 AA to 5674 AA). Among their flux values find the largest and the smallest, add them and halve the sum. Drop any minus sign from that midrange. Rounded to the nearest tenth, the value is 11.4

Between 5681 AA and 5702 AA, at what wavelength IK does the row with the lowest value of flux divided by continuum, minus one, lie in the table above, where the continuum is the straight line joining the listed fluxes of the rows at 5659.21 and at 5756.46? 5682.71 AA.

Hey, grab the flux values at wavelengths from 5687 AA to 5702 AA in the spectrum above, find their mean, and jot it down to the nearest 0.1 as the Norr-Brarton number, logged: 11.3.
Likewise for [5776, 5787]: 11.2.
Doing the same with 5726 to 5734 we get 11.3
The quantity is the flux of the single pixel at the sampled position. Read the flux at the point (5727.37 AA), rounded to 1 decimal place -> 11.3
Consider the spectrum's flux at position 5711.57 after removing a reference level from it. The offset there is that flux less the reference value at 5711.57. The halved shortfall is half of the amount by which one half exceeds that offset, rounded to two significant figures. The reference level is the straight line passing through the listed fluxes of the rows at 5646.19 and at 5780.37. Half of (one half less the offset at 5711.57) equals 0.25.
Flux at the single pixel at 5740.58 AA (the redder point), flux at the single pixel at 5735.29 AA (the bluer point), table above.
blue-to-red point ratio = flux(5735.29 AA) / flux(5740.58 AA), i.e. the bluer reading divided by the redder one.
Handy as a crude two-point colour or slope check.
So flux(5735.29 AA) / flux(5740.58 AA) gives 0.99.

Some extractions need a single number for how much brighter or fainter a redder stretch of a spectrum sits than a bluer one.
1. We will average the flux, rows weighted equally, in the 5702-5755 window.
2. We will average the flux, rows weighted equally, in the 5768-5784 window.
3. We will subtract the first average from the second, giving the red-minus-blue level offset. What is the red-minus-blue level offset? -0.080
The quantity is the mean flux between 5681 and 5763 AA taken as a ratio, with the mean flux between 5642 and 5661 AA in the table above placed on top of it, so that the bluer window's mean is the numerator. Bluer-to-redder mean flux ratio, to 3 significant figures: 1.02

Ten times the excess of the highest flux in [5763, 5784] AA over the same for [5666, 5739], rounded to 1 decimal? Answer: -1.0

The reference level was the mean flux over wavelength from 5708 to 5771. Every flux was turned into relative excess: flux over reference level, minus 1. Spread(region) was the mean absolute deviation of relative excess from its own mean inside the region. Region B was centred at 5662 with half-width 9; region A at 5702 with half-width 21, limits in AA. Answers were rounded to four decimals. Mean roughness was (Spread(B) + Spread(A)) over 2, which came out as 0.0033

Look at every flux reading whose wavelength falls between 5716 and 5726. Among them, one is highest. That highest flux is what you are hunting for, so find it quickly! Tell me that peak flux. 11.4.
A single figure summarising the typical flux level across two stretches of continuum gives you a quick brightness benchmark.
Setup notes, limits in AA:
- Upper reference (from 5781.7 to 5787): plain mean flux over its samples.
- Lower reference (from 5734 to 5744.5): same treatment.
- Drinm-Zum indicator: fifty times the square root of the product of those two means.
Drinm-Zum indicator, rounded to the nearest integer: 561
